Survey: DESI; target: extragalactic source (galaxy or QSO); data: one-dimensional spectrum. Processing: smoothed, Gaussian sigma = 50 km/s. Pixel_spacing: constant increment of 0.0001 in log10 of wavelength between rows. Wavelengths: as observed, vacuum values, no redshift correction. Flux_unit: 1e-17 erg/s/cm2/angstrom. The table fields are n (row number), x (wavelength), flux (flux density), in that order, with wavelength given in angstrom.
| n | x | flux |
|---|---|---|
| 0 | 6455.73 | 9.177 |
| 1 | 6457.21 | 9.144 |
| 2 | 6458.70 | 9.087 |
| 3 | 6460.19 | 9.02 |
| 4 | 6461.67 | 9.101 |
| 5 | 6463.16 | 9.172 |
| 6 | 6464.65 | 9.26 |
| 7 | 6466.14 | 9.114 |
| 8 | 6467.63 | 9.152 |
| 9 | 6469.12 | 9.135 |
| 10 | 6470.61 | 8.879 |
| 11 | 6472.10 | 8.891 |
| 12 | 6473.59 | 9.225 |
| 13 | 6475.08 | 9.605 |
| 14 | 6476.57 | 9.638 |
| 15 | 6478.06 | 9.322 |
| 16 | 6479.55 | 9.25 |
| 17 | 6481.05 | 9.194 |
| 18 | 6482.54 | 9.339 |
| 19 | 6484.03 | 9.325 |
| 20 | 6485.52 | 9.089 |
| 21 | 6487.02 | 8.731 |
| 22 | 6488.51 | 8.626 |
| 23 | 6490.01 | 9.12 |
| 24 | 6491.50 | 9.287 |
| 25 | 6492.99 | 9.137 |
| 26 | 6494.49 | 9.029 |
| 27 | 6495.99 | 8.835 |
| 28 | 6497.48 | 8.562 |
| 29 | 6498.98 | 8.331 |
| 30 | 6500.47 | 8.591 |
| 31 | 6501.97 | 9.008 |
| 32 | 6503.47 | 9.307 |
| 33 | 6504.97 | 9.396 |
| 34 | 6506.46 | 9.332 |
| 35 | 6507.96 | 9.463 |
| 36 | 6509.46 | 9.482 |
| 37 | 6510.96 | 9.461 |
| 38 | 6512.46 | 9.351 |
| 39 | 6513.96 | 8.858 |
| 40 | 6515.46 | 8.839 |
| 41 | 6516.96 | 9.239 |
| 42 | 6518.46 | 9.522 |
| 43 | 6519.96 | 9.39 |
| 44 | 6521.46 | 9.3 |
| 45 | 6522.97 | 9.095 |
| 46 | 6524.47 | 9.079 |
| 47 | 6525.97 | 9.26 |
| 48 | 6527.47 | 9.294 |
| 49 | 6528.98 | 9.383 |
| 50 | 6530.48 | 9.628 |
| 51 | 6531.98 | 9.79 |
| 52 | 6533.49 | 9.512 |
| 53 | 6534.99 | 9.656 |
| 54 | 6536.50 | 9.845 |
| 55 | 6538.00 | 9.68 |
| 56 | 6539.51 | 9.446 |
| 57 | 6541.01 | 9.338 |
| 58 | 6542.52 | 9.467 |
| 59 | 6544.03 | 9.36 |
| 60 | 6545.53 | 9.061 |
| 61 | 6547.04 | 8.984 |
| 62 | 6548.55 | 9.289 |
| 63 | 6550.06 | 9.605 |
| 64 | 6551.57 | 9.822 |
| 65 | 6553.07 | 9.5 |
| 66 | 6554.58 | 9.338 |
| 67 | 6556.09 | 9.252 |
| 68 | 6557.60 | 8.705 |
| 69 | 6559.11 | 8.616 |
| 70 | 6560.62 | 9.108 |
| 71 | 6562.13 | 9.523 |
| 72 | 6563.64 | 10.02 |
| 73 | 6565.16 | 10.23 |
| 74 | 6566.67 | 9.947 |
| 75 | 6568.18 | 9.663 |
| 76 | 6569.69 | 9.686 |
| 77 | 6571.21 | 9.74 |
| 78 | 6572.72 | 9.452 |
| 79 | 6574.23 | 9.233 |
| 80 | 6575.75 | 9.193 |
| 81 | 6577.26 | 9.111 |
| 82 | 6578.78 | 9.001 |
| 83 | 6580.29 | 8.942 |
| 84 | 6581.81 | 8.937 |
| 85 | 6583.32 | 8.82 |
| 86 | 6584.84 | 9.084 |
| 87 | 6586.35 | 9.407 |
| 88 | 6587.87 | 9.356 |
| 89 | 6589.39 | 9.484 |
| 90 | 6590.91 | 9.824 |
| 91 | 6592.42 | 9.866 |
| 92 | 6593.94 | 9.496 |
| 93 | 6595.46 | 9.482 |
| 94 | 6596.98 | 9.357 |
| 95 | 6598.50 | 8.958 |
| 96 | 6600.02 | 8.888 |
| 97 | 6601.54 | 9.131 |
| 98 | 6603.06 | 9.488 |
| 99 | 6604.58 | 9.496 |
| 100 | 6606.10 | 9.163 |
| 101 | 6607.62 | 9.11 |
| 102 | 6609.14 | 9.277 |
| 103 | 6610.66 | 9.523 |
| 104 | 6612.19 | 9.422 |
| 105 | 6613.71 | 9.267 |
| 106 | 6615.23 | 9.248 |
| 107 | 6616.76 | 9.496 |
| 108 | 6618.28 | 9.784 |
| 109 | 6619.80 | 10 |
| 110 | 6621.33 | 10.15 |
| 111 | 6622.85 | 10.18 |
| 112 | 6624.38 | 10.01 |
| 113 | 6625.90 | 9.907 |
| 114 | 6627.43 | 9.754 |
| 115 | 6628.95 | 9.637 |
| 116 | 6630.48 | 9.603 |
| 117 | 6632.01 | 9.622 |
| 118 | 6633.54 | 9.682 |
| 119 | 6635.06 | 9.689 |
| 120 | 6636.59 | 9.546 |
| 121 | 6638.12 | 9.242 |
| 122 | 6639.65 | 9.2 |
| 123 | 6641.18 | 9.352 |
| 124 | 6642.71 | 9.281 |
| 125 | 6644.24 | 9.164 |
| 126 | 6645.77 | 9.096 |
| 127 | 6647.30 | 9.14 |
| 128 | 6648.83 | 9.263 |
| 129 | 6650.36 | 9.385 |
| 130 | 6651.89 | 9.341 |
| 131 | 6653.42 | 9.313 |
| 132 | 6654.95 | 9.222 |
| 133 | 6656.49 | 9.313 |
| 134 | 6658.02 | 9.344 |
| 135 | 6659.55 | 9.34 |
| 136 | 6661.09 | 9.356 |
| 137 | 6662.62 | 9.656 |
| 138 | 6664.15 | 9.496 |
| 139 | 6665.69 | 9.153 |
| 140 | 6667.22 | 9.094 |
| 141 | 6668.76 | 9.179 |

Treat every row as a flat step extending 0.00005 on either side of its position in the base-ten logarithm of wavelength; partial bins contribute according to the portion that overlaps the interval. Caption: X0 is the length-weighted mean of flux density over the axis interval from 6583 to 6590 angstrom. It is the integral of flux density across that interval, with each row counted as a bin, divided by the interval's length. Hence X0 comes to 9.25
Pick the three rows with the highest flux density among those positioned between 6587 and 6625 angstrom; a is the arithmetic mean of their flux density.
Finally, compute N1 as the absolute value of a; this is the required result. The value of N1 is 10.1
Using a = 10.1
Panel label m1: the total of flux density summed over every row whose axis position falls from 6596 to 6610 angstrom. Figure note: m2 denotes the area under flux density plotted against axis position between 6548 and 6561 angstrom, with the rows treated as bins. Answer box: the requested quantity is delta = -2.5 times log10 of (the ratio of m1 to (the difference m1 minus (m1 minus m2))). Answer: 0.40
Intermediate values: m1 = 82.9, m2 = 120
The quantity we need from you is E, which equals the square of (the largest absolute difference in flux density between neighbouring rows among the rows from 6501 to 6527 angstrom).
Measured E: 0.24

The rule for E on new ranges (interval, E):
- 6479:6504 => 0.24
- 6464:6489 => 0.14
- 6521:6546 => 0.09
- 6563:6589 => 0.10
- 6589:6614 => 0.16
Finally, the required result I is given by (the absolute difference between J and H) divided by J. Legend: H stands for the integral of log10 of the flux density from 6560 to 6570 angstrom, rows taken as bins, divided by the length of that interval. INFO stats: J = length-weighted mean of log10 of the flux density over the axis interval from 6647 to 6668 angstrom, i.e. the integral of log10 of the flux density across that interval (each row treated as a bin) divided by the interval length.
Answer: 0.020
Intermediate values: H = 0.989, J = 0.969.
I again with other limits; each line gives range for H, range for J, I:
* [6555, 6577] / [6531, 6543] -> 0.008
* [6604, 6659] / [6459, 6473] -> 0.019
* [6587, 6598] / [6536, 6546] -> 0.002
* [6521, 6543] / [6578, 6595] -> 0.008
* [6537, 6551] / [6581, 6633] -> 0.005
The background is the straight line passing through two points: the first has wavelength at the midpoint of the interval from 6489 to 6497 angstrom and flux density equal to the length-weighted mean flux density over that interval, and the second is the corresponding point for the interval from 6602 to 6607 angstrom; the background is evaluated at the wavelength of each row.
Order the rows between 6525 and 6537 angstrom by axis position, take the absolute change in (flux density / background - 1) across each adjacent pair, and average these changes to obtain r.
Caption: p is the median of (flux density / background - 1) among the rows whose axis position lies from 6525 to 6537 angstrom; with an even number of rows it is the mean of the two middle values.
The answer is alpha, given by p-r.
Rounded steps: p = 0.04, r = 0.017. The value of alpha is 0.027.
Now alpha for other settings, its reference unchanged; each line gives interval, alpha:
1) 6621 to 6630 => 0.044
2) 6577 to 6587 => -0.047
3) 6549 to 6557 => 0.009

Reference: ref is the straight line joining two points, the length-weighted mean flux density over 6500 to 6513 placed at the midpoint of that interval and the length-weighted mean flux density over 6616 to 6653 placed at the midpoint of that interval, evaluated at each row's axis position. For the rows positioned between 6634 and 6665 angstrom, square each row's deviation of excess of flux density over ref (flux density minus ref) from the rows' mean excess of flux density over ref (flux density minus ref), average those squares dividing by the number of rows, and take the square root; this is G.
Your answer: 0.15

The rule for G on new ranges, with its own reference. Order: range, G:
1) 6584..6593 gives 0.27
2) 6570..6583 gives 0.27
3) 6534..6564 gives 0.36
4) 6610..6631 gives 0.29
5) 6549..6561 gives 0.40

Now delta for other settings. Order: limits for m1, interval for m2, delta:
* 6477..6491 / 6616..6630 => 0.57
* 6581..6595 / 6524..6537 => 0.41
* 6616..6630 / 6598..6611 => 0.32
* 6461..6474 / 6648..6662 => 0.51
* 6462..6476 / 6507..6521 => 0.50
